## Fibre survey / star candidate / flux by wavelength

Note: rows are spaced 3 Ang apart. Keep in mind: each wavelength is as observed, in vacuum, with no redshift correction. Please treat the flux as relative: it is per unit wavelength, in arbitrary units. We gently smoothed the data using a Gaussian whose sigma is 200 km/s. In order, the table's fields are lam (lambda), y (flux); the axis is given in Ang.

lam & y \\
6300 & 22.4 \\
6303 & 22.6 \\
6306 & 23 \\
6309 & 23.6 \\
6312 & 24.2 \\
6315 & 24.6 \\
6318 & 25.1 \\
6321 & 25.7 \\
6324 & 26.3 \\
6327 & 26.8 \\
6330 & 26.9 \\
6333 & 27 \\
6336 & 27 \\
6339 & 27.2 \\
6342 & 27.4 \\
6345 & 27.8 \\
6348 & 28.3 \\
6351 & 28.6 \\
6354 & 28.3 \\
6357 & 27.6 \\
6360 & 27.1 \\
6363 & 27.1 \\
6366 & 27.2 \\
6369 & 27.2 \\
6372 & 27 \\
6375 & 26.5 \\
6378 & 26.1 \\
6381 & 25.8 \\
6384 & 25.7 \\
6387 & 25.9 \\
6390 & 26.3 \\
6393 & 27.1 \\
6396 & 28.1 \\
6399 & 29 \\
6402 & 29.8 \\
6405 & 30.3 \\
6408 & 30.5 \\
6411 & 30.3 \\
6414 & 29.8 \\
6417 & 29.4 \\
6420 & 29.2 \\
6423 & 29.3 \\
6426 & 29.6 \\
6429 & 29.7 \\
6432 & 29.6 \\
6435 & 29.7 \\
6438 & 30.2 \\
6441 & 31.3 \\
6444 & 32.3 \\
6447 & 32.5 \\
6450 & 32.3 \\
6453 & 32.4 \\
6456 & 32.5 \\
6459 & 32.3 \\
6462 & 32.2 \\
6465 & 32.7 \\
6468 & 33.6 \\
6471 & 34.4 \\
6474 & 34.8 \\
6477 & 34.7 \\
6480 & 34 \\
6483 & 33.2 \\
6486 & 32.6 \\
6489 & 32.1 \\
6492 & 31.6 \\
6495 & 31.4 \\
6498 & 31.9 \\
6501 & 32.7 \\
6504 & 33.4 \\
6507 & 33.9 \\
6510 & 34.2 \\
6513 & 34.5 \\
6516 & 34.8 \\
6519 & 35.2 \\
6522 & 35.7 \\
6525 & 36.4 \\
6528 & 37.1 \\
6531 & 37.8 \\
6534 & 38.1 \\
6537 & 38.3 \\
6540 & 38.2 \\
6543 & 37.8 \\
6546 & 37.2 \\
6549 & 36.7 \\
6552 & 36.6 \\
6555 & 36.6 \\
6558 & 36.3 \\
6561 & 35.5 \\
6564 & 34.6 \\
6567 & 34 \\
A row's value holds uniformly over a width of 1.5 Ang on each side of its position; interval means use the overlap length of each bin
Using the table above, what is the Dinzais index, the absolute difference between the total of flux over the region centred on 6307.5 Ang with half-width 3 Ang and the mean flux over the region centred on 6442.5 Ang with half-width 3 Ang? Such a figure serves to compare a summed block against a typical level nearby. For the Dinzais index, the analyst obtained 15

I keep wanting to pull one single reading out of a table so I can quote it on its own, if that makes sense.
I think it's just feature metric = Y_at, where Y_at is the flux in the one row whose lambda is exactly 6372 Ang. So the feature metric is 27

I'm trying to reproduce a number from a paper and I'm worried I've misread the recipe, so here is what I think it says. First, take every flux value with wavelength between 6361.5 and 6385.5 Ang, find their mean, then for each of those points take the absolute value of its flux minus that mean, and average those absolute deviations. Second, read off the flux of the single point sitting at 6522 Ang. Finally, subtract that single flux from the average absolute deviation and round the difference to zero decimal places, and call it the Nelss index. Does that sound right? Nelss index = -35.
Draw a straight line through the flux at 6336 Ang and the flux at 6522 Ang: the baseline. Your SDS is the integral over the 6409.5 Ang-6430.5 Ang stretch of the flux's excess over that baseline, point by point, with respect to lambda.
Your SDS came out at -28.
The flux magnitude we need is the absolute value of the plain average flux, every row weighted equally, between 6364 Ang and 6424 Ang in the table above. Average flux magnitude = 28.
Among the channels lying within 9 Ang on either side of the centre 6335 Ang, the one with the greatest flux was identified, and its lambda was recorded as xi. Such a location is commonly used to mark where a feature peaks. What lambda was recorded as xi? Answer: 6342 Ang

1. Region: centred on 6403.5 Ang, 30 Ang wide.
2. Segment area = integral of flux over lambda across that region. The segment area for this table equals 872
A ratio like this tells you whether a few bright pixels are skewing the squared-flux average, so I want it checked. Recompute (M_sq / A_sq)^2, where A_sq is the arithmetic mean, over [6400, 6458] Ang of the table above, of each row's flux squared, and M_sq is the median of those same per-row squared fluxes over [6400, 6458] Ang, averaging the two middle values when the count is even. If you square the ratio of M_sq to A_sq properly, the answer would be 0.95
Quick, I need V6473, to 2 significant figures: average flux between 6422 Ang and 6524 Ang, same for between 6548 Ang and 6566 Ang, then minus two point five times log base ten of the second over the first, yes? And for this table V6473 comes -0.11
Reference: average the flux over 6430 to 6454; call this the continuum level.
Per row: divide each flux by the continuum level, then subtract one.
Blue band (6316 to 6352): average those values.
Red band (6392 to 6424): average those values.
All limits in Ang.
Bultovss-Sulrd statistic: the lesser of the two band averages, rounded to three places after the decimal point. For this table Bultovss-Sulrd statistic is -0.137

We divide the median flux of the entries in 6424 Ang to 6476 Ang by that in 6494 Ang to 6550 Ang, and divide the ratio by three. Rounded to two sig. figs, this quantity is 0.30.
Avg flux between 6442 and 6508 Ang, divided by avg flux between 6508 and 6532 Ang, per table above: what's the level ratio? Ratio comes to 0.92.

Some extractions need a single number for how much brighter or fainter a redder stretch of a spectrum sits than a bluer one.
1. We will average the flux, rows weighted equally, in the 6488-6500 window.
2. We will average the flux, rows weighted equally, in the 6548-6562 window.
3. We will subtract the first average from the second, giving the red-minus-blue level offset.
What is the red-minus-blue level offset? 4.6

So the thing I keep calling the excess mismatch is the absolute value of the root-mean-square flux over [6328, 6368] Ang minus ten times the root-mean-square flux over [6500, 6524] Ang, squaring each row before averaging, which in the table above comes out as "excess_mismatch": 316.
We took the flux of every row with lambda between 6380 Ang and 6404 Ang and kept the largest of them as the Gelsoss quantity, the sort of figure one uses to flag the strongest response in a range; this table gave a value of 29.8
